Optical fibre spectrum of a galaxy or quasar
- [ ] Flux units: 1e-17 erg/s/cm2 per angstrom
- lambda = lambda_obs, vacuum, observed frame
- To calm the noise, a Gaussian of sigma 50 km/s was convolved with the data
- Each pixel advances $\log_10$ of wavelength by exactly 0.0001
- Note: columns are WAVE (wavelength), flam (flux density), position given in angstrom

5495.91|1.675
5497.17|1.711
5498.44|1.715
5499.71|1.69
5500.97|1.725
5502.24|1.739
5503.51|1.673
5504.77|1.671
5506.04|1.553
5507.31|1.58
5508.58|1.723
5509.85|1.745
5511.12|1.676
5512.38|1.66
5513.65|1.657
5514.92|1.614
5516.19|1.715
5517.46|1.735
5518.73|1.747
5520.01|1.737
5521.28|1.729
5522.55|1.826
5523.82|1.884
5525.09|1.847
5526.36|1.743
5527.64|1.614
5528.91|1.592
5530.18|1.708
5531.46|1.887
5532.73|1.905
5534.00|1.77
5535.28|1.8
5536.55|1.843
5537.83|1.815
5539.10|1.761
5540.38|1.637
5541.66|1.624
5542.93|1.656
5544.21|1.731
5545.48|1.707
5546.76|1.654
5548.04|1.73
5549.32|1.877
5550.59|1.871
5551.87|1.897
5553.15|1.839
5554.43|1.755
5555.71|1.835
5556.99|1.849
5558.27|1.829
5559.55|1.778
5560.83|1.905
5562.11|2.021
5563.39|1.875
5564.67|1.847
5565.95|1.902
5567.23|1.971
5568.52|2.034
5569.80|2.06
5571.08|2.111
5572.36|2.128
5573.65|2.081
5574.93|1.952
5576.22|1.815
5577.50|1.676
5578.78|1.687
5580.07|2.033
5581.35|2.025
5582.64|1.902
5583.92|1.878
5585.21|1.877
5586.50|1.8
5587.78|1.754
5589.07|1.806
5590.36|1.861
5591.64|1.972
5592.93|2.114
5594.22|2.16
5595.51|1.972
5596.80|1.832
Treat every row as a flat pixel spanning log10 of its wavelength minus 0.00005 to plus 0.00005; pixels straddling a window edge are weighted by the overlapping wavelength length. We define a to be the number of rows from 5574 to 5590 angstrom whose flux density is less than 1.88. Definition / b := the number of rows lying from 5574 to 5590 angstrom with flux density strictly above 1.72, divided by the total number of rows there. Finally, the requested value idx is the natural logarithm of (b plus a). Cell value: 2.18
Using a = 8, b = 0.83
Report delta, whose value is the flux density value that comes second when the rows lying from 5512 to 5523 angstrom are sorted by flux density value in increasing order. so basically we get 1.657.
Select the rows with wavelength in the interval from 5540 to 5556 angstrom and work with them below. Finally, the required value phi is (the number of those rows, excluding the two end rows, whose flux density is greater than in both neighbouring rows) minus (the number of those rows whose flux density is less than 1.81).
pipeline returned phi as -5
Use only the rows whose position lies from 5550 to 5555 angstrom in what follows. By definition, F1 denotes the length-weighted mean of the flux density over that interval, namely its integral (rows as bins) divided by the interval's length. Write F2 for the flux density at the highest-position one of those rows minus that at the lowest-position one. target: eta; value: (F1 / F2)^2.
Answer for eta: 252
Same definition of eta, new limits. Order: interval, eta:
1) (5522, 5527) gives 484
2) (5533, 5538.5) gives 1626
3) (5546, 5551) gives 67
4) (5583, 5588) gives 220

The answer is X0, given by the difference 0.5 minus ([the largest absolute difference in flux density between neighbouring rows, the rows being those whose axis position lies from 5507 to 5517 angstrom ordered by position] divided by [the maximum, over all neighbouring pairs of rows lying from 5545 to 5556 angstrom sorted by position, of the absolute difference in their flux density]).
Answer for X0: -0.47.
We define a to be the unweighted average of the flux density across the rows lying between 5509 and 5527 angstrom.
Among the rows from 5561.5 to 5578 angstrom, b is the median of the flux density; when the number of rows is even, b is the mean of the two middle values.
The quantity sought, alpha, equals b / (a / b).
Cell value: 2.24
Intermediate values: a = 1.74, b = 1.97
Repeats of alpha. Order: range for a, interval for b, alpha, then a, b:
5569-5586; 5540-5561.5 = 1.63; 1.94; 1.78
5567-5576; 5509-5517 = 1.36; 2.05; 1.67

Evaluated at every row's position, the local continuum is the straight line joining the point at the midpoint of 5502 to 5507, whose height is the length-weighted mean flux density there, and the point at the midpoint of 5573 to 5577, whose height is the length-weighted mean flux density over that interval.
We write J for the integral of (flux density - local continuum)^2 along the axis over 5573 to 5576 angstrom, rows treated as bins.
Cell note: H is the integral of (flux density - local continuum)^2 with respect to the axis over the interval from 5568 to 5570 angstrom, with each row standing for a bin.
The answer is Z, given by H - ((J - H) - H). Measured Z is 0.07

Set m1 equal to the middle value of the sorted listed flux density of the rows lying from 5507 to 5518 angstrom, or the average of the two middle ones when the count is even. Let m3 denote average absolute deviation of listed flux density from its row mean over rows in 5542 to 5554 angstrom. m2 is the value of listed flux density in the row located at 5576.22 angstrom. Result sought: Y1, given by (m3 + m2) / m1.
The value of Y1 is 1.13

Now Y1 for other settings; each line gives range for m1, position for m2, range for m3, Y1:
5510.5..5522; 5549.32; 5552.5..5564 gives 1.13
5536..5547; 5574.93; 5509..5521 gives 1.17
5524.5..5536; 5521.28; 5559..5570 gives 1.02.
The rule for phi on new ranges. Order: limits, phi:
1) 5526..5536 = -5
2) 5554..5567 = 0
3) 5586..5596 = -2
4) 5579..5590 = -3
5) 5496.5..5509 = -8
